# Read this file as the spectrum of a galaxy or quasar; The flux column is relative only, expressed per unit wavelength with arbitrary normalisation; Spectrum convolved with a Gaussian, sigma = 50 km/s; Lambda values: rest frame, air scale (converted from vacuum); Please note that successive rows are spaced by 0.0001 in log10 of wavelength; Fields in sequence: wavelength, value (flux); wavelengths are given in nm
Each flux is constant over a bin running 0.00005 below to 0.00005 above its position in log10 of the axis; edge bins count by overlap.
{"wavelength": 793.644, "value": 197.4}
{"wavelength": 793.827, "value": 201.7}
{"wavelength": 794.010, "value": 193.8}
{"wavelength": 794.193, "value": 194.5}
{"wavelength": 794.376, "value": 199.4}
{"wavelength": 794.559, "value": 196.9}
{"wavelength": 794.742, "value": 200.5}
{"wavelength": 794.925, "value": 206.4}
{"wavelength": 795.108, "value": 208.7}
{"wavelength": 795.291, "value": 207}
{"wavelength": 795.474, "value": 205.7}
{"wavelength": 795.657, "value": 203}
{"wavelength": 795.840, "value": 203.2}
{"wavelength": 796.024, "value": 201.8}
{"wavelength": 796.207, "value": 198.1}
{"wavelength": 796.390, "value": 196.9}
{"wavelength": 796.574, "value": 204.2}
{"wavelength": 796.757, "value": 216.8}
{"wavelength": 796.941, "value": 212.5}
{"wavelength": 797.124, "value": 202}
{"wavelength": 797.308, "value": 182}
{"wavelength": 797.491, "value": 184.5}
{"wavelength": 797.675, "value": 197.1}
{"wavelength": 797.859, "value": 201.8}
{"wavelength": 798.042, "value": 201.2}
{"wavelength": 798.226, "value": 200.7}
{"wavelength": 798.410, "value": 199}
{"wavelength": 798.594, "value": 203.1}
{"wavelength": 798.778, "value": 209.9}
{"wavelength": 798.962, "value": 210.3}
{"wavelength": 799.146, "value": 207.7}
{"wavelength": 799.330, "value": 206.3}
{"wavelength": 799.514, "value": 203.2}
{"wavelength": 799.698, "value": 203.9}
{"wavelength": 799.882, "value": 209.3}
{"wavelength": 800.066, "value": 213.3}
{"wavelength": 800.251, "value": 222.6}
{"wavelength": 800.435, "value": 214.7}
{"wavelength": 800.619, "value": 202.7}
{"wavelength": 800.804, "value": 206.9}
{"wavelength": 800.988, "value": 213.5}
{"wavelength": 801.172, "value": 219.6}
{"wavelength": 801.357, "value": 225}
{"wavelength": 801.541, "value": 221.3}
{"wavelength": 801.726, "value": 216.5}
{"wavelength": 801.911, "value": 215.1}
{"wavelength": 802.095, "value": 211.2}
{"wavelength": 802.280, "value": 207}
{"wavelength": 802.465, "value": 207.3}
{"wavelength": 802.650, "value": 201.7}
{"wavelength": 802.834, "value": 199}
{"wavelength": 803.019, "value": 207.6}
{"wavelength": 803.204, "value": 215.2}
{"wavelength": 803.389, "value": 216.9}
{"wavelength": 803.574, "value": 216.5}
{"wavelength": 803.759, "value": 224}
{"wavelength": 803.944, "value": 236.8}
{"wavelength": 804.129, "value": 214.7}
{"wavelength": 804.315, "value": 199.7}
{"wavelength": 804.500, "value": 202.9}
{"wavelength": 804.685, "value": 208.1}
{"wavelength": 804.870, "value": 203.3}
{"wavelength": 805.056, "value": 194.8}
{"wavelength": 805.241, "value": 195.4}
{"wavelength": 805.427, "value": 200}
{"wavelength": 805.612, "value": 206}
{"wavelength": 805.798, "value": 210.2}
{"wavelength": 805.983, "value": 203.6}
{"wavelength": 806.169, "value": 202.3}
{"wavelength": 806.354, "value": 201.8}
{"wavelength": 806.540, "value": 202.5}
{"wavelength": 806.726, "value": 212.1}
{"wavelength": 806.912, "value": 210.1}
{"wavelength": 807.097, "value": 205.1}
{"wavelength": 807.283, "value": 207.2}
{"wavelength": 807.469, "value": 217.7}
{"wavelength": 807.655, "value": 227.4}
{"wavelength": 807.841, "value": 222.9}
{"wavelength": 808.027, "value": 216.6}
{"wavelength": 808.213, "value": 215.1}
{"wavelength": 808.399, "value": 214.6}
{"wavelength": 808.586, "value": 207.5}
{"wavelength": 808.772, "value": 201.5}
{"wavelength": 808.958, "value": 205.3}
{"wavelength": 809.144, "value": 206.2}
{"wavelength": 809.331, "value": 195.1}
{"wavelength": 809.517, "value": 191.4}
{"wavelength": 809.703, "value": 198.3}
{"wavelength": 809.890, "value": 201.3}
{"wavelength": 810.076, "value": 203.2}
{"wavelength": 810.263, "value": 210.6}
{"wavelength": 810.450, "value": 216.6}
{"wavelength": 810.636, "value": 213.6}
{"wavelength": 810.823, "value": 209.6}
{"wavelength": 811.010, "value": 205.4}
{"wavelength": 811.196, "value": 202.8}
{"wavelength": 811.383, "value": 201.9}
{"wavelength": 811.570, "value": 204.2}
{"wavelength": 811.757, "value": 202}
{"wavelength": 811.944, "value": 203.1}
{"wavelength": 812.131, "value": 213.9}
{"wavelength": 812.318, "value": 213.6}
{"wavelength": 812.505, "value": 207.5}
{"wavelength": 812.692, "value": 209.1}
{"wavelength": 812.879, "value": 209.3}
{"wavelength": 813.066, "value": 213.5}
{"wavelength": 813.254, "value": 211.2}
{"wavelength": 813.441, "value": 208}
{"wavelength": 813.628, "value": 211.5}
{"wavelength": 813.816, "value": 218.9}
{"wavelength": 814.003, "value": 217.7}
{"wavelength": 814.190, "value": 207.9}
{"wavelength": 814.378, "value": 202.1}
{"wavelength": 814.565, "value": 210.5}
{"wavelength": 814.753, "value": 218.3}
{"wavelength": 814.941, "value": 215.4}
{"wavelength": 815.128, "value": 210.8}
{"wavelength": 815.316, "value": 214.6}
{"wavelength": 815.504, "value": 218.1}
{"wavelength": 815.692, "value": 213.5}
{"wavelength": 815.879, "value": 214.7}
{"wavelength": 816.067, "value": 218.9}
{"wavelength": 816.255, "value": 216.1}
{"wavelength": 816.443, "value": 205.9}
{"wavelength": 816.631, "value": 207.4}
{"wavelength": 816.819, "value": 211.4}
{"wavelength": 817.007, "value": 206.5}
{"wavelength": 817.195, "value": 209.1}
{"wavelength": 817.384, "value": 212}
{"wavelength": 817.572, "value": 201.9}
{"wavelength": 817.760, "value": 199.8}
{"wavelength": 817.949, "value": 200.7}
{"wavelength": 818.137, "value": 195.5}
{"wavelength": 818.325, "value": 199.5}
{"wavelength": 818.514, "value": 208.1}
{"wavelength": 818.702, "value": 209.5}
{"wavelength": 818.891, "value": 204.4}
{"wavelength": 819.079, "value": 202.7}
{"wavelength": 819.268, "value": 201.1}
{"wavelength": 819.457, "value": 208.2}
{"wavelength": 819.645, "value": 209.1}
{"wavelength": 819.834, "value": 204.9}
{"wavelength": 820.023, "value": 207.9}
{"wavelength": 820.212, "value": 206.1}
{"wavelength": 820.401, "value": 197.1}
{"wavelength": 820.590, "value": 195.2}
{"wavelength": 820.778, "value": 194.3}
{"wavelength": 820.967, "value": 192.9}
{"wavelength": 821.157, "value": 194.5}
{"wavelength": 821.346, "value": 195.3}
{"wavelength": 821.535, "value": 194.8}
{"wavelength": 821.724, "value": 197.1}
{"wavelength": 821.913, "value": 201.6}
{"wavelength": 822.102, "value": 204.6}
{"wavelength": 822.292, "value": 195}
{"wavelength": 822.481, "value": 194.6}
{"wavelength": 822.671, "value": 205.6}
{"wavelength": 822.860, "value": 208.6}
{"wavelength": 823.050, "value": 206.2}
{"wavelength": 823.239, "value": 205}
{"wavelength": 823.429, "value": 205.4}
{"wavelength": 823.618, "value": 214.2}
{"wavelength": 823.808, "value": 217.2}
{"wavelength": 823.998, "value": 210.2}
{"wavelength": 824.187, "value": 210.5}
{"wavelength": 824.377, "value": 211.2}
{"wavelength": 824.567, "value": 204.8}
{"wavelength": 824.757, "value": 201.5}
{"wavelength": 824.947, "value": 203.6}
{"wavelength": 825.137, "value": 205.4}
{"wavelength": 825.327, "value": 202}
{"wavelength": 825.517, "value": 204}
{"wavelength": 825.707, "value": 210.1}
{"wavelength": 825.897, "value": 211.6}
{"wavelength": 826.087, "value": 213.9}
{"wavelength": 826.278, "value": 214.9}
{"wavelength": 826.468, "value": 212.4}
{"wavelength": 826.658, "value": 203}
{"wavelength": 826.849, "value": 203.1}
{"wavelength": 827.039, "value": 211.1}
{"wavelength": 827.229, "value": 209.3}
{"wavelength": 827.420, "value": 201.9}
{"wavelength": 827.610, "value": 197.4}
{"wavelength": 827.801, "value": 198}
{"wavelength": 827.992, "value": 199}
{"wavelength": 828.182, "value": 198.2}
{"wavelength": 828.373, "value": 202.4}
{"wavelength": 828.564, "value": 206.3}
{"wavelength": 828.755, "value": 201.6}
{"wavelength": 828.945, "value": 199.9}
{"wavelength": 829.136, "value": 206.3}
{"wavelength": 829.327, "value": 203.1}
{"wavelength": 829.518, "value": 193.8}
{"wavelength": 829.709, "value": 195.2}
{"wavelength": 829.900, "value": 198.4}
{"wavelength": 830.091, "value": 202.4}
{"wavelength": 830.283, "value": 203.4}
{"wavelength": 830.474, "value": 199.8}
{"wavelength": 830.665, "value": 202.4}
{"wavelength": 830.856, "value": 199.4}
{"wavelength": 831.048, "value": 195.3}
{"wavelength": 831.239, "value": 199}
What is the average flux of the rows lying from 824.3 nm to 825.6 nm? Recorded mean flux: 205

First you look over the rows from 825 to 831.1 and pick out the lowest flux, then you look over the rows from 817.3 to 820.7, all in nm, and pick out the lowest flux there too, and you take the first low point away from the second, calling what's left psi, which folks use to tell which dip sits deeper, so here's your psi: 1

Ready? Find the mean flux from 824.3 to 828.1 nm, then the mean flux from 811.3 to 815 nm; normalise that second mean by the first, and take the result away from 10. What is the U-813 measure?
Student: 8.98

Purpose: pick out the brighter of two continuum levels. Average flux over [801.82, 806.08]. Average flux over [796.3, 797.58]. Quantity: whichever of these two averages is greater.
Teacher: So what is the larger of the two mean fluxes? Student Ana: 209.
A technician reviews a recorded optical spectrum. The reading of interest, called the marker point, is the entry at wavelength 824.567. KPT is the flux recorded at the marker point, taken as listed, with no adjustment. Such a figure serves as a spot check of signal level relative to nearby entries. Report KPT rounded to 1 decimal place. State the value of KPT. 204.8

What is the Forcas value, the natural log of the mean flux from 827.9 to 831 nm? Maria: 5.30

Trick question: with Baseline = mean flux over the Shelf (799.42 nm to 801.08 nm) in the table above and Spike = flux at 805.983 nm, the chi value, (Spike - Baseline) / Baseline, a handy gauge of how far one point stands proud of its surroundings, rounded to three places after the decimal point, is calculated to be -0.031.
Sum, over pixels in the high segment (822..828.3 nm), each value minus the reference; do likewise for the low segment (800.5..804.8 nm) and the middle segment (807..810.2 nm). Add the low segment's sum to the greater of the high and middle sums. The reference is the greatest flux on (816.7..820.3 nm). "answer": -54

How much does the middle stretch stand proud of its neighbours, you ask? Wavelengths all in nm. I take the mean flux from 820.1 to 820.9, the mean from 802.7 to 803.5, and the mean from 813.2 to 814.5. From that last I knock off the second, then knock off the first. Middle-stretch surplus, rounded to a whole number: -197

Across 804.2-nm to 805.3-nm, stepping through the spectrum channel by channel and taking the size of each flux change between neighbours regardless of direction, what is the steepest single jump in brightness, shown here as 8.5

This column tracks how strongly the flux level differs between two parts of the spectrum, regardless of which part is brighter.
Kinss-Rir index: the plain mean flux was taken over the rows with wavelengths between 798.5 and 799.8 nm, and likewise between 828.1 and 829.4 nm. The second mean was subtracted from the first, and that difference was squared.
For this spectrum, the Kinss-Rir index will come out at 14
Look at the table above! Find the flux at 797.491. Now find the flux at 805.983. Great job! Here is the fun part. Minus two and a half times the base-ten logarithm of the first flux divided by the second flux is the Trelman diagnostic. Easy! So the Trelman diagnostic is 0.11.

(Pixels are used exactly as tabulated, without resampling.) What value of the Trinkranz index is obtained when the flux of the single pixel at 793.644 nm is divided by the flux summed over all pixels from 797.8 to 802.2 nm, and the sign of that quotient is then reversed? -0.04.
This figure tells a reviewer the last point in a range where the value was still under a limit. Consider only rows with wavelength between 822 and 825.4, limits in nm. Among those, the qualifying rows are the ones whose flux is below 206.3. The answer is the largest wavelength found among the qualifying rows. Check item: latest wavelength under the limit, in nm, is 825.327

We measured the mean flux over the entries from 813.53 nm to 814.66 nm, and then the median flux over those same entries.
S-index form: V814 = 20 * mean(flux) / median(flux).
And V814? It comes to 20.0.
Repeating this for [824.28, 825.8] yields 20.1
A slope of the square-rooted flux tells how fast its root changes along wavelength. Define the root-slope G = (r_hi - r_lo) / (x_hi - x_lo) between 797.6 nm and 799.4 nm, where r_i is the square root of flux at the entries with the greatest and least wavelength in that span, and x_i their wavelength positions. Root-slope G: 0.20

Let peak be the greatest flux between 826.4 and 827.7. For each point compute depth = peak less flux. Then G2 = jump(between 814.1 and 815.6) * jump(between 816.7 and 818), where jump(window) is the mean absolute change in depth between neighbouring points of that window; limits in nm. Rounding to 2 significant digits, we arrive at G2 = 21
